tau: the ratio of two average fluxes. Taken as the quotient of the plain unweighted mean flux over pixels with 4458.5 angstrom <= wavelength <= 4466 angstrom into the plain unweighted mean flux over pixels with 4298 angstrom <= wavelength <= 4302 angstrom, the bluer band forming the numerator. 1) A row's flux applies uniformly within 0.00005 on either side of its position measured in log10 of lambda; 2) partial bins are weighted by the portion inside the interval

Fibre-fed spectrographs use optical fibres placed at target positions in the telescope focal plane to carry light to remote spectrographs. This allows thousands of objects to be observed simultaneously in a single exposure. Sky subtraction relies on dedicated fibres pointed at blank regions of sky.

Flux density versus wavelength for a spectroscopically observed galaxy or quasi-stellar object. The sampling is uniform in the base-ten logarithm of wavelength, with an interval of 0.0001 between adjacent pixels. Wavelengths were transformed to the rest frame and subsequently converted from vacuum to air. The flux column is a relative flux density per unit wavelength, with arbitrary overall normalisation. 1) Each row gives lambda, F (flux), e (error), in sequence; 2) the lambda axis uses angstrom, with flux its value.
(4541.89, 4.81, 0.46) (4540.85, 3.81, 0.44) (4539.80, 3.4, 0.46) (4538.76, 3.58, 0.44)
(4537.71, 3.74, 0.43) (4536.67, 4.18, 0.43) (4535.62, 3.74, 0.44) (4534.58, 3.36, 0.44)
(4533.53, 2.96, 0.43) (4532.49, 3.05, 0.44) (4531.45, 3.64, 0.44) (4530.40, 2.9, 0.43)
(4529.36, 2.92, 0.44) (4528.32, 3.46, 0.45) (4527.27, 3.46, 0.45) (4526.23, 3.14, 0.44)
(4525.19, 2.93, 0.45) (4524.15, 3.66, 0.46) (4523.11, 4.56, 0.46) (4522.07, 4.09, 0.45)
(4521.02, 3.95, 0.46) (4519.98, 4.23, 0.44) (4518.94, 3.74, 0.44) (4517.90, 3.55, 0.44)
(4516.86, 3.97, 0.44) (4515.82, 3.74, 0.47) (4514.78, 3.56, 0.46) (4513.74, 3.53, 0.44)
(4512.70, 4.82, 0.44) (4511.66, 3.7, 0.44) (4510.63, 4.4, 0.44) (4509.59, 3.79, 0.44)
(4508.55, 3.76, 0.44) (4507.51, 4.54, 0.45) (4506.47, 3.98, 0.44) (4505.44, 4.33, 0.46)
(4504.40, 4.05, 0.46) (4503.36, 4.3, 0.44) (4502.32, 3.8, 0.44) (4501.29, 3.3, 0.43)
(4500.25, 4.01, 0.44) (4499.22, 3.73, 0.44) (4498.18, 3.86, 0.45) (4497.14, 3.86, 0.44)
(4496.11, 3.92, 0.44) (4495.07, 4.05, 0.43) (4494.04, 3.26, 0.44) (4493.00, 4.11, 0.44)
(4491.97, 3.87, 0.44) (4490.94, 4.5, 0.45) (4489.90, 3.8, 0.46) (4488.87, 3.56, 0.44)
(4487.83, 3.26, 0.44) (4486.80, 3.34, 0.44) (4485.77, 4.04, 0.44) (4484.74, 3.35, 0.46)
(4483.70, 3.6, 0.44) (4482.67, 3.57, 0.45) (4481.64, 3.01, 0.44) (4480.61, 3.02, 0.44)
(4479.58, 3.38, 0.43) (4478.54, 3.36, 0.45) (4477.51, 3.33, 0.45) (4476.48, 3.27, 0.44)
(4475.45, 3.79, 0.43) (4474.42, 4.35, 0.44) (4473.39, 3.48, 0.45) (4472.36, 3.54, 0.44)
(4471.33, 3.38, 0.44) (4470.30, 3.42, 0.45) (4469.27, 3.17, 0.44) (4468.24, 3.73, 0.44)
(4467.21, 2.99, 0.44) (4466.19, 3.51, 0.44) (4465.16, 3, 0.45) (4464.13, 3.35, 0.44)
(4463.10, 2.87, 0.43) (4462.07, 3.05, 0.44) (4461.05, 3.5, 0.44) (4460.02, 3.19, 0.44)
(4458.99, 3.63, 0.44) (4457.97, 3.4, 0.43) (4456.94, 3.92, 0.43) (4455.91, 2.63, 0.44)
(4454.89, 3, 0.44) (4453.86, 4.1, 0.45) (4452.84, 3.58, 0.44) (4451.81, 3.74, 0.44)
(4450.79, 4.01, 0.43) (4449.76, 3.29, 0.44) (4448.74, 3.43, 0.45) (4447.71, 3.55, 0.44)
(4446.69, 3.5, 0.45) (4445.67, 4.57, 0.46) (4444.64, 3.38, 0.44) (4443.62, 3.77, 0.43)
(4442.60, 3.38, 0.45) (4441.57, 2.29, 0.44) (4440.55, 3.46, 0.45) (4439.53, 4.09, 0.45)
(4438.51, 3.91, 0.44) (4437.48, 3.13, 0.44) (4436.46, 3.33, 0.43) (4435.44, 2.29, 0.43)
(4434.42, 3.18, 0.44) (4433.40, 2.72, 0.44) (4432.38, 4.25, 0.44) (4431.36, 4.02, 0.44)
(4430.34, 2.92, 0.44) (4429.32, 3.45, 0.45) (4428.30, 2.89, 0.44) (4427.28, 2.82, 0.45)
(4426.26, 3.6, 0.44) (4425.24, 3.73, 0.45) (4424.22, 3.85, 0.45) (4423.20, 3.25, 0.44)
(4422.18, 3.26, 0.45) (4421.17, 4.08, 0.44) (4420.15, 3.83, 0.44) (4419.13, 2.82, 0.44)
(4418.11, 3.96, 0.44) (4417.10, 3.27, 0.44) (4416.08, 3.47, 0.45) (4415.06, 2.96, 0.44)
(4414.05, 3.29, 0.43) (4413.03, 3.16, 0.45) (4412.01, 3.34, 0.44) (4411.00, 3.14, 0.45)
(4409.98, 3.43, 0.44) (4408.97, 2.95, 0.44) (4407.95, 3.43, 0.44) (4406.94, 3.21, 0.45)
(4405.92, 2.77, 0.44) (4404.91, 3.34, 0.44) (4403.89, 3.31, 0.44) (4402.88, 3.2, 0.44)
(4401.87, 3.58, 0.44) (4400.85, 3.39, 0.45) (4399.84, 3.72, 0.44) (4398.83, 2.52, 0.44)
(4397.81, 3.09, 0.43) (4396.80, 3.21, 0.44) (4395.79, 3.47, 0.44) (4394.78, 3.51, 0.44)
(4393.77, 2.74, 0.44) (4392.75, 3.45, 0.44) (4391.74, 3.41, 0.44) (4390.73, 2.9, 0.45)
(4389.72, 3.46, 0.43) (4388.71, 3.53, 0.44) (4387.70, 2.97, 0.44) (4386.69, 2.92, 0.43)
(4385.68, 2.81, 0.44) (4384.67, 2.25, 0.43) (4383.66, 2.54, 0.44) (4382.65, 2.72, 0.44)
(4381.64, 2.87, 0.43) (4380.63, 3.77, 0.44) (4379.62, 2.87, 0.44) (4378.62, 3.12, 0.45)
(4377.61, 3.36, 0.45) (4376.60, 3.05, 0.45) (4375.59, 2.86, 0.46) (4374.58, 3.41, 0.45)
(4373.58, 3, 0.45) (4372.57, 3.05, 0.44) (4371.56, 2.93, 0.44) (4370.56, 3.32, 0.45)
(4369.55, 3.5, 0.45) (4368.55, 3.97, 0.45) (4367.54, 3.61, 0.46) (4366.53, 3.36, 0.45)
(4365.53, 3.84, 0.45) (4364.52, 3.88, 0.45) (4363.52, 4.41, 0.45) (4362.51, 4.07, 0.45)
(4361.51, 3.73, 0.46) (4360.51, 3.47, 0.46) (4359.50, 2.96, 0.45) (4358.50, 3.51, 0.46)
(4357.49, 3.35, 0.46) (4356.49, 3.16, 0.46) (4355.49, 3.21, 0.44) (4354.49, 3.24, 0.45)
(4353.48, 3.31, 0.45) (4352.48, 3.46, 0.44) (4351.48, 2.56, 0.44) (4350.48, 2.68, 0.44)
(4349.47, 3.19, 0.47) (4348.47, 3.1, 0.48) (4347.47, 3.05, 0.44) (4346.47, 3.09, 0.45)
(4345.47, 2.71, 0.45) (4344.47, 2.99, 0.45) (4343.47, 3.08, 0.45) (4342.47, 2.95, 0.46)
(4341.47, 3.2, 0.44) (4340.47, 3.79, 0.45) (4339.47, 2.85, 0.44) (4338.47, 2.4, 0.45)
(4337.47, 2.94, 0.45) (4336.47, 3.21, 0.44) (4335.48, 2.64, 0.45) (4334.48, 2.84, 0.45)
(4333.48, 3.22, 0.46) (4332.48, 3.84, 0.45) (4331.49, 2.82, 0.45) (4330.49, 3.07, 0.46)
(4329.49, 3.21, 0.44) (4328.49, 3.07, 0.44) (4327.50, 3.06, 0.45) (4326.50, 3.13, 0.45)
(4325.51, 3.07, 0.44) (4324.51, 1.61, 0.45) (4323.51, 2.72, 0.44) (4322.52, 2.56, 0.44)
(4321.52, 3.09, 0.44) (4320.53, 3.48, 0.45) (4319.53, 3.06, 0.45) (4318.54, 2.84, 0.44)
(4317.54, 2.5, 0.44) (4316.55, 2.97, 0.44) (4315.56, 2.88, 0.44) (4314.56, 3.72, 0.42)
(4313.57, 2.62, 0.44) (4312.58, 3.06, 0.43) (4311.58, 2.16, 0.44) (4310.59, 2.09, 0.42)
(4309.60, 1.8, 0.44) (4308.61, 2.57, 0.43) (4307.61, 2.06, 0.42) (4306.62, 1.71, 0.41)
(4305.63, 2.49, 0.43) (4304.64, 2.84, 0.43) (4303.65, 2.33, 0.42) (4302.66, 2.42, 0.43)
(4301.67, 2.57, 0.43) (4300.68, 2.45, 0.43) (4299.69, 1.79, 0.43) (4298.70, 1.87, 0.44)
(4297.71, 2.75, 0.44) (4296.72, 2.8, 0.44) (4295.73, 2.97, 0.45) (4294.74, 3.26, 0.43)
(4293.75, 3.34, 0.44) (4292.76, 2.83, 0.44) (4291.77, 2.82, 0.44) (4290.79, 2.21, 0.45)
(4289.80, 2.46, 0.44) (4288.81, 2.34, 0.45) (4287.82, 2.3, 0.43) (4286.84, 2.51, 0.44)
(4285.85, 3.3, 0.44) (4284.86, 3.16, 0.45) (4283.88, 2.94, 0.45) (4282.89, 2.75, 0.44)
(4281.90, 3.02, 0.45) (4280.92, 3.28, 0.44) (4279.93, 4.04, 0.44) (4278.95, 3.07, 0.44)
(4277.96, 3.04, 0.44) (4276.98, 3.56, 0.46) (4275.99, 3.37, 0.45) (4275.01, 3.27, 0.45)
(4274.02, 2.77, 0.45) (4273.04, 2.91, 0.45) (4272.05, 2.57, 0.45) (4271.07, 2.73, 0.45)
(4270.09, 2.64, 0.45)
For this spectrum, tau 0.67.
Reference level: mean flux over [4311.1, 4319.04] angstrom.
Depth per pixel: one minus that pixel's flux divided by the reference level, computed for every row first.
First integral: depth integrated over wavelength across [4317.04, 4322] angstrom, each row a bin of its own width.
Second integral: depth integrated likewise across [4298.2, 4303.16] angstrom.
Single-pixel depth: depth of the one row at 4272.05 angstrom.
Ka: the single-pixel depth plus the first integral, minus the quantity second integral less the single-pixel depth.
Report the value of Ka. -1.2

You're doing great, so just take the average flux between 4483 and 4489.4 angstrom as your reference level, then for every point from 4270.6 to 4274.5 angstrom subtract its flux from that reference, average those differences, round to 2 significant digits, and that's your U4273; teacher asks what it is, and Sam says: 0.78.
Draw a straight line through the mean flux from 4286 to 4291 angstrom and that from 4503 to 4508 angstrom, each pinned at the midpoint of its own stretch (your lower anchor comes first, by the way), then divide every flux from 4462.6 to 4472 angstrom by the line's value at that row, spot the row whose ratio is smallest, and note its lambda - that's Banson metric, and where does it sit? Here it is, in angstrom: 4463.10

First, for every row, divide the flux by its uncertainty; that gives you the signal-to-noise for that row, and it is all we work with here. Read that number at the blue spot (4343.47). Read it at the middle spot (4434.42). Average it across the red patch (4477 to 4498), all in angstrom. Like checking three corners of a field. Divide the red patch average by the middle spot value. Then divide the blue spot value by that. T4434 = 6.1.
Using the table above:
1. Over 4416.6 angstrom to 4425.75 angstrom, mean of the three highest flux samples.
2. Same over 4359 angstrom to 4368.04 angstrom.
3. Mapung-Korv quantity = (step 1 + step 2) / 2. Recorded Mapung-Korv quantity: 4.04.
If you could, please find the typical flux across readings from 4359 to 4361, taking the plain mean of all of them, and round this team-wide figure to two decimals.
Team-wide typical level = 3.21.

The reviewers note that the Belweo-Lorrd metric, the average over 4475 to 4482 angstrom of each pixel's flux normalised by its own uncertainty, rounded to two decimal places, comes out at 7.53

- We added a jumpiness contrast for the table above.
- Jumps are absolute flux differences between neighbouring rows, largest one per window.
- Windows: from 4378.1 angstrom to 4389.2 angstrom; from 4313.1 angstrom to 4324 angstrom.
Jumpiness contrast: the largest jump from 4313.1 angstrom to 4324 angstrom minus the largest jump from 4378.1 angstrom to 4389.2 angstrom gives 0.2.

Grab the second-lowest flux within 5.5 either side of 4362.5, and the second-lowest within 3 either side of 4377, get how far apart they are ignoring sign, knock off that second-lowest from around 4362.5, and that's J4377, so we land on -2.9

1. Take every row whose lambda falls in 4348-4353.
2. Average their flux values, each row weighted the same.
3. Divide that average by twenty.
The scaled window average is 0.150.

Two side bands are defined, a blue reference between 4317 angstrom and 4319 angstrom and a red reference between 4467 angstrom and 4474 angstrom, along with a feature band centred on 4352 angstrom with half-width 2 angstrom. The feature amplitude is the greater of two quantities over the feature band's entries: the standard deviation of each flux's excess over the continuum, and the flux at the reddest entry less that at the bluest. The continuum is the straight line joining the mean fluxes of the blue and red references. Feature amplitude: 0.63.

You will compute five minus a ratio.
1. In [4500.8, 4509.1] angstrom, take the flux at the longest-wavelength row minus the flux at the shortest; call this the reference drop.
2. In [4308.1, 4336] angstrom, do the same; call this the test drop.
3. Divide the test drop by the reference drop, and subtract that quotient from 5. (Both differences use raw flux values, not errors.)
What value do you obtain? 4.8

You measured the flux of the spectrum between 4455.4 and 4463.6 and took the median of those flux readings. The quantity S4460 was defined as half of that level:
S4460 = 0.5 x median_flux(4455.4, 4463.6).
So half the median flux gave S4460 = 1.65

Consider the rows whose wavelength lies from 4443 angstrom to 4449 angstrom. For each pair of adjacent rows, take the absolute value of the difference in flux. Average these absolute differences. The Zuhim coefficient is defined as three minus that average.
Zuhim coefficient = 2.44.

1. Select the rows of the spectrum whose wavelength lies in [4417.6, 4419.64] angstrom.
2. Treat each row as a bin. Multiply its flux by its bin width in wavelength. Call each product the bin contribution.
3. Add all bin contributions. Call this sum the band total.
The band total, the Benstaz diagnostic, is 6.9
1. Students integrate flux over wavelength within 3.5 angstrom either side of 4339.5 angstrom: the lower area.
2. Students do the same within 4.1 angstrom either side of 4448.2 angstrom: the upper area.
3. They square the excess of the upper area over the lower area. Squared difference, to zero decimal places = 79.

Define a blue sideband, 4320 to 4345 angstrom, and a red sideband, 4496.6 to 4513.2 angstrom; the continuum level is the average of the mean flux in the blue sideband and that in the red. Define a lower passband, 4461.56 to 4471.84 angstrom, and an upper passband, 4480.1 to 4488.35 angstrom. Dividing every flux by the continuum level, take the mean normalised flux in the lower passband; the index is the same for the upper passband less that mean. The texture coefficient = 0.04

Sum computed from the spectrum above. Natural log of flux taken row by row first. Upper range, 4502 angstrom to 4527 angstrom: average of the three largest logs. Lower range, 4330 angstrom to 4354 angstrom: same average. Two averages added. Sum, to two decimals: 2.84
